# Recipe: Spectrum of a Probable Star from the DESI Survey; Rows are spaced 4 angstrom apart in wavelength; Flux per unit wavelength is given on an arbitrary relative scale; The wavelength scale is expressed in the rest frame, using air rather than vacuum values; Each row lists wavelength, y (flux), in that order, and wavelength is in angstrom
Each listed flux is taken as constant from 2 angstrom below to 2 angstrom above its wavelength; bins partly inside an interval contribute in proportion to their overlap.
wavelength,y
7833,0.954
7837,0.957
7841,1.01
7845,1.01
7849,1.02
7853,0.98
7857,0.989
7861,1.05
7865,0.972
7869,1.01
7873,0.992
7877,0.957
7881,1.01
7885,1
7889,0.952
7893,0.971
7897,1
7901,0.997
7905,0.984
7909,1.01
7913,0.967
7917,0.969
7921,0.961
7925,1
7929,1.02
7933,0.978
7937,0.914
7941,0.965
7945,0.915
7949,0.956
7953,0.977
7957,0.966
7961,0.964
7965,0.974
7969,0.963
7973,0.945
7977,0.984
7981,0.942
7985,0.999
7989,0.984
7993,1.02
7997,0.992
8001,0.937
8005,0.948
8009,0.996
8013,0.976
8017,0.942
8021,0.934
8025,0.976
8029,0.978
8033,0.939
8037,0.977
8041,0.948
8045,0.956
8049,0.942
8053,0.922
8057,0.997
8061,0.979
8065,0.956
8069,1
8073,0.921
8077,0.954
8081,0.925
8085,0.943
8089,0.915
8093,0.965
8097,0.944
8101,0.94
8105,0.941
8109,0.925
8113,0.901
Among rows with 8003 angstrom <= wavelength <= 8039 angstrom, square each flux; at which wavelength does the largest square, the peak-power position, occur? 8009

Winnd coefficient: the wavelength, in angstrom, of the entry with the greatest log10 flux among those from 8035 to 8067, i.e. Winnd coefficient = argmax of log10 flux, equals 8057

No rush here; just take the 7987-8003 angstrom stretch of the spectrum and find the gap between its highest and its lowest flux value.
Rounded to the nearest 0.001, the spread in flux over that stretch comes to 0.083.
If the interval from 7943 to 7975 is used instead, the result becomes 0.062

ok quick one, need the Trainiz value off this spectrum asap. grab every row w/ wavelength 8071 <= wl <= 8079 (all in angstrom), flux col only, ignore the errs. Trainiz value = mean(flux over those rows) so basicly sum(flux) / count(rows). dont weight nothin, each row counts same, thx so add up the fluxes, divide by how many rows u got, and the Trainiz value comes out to 0.94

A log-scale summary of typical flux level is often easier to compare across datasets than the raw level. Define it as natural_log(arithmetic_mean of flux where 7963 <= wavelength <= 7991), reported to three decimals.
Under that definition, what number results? -0.030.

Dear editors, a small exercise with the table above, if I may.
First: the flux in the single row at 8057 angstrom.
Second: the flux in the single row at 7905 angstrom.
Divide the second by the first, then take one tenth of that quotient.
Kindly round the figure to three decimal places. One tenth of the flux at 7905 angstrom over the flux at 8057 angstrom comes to 0.099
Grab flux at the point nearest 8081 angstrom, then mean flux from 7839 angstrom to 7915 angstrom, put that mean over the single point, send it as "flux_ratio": 1.07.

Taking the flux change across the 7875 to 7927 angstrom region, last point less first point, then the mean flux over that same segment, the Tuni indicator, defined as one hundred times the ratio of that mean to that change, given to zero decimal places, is 2286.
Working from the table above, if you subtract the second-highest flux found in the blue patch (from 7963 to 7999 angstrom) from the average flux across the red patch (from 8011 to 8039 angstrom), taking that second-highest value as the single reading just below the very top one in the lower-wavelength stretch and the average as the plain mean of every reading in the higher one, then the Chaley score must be -0.039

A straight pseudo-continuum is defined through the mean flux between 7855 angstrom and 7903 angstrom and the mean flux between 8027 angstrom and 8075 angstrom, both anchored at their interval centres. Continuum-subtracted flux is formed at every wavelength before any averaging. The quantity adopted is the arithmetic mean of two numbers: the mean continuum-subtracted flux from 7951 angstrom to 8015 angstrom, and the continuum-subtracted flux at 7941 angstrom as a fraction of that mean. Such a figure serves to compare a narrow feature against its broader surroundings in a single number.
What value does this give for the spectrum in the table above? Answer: -11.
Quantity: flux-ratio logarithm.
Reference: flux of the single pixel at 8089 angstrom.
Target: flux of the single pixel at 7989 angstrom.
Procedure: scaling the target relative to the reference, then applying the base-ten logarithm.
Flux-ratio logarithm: 0.032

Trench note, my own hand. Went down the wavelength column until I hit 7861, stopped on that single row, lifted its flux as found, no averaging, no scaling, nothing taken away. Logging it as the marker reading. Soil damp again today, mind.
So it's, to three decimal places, 1.050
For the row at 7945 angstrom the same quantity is 0.915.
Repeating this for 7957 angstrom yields 0.966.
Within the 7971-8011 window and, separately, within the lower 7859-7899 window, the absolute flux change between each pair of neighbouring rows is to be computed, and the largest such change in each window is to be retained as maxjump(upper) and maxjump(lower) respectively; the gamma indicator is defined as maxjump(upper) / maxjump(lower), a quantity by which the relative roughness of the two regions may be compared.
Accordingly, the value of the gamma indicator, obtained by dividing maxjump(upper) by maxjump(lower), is 0.73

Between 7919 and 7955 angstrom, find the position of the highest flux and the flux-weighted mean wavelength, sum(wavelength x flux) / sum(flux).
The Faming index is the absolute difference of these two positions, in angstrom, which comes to 7.9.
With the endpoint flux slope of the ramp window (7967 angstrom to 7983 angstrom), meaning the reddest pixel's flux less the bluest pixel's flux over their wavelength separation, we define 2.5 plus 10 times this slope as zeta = 2.48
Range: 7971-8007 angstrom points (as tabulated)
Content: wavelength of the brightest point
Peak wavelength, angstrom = 7993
